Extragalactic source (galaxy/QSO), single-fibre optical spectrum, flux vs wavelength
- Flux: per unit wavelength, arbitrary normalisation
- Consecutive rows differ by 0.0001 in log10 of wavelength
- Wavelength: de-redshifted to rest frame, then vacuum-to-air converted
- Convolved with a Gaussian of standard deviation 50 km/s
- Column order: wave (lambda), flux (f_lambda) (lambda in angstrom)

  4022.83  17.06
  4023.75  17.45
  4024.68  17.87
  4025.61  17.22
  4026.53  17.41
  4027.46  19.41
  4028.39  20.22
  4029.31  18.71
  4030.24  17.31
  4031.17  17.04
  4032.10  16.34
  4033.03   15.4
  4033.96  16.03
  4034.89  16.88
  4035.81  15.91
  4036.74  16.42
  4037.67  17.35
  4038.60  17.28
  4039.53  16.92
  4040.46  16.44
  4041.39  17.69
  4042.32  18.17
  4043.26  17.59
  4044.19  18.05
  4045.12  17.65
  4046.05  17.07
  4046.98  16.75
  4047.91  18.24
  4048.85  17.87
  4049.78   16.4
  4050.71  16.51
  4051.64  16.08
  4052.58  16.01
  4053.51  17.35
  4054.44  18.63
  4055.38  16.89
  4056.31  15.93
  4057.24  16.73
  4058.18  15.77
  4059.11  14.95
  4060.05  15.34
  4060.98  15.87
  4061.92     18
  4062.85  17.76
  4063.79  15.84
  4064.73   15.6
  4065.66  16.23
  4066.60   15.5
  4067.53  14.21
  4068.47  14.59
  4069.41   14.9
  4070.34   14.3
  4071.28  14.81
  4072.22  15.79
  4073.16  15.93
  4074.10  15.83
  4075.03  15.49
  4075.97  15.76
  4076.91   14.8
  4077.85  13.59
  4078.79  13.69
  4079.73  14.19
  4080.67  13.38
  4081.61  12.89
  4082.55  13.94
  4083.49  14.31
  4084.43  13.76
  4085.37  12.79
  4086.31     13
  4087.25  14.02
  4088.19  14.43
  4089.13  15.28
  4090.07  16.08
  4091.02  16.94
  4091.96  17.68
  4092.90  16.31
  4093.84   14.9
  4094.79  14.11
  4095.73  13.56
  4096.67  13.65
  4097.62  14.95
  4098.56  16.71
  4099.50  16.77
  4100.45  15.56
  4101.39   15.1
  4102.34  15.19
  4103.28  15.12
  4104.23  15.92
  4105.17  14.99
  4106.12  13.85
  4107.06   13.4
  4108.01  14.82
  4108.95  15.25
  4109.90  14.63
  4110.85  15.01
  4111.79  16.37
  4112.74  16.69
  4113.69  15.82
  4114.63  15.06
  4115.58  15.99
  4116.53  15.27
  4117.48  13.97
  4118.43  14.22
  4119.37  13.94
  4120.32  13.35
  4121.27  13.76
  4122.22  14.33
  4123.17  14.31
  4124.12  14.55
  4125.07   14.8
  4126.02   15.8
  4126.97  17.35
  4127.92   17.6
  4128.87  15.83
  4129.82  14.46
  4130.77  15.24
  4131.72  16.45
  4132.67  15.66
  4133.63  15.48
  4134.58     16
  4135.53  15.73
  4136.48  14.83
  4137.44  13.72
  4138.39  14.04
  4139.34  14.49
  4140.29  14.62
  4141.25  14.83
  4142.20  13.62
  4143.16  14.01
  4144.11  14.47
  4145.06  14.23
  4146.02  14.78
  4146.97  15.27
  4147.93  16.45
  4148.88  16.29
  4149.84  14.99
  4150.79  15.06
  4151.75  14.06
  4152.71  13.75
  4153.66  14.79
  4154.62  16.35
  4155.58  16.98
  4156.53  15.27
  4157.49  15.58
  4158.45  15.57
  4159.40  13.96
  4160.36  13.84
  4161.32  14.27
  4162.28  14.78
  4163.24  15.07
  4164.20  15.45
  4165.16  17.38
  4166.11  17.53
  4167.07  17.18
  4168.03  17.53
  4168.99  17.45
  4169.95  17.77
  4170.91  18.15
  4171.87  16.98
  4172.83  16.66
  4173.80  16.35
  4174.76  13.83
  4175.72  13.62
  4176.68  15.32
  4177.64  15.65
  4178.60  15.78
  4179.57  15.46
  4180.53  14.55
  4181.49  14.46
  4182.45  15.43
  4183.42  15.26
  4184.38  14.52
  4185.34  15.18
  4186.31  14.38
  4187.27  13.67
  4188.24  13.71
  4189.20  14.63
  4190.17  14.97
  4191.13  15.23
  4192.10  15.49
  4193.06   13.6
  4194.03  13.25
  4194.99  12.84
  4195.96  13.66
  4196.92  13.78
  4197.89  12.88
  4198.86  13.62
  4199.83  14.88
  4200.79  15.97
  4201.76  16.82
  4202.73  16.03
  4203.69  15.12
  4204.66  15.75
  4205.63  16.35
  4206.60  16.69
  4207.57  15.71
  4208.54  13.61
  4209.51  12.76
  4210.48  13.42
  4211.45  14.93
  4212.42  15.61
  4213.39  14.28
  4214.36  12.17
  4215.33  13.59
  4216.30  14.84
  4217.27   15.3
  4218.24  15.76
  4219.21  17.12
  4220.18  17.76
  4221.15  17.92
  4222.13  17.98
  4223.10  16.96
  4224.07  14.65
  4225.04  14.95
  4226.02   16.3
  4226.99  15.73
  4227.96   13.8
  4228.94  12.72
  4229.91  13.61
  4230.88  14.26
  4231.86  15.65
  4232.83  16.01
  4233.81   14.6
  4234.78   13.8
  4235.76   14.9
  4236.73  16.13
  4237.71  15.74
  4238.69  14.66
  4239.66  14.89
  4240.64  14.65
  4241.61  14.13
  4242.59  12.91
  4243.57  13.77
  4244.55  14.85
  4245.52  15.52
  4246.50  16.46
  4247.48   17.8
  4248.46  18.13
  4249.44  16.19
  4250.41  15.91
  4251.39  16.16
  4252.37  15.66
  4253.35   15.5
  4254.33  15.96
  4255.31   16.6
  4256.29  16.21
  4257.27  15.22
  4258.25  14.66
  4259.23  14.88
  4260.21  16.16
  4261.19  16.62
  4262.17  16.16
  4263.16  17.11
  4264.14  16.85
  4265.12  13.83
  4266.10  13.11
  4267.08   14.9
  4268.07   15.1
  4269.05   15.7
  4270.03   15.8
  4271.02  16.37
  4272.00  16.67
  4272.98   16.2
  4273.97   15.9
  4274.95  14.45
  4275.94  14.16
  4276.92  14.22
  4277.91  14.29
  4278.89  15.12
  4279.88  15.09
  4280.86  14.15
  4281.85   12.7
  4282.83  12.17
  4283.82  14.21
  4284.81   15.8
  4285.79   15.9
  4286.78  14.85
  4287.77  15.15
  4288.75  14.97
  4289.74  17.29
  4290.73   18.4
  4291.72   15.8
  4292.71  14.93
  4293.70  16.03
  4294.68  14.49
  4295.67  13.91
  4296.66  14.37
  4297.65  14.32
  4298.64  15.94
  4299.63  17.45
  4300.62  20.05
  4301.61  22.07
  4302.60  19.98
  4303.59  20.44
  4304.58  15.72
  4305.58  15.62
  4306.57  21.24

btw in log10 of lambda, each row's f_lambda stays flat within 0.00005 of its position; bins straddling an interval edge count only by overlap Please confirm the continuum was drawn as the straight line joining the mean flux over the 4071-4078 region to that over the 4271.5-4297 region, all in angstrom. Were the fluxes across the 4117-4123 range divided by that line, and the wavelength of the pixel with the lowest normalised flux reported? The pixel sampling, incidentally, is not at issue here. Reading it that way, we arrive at 4120.32 angstrom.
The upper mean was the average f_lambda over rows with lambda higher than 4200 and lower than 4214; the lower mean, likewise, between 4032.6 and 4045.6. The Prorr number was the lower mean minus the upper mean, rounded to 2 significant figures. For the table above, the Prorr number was 1.8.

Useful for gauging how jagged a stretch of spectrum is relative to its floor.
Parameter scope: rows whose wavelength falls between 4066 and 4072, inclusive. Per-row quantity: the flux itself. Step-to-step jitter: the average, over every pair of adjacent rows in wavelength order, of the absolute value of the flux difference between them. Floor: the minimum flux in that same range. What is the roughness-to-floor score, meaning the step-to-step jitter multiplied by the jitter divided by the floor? 0.03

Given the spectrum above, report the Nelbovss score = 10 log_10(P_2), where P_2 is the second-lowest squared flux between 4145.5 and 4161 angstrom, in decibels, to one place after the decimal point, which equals 22.8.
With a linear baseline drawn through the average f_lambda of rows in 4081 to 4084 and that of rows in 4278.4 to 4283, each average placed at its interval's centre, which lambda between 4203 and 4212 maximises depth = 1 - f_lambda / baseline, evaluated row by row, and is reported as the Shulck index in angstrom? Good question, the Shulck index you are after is 4209.51 angstrom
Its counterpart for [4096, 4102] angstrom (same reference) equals 4096.67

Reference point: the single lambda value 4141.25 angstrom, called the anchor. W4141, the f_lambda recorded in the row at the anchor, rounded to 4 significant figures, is 14.83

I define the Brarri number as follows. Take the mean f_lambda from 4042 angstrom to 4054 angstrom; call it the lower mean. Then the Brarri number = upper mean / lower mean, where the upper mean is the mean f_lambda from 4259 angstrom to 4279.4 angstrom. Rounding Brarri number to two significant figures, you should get 0.90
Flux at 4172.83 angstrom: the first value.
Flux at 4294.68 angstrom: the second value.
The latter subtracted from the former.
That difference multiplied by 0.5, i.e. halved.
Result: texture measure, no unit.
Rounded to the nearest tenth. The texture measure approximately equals 1.1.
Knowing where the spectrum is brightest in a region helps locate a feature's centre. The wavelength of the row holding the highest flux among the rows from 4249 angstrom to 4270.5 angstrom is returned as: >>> 4263.16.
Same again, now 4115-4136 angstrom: 4127.92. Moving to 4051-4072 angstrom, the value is 4054.44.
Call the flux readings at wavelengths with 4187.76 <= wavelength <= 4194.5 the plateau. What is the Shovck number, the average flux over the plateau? 14.4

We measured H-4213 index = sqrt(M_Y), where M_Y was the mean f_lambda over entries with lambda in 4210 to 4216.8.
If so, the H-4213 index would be 3.76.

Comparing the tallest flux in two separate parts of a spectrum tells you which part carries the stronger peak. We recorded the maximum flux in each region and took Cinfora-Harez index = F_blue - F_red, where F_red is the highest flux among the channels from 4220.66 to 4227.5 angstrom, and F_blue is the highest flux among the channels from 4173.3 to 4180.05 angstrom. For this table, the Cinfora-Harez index -2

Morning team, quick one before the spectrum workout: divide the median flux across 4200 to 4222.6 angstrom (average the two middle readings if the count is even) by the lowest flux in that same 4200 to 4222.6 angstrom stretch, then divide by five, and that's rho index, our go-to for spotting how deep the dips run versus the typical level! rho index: 0.258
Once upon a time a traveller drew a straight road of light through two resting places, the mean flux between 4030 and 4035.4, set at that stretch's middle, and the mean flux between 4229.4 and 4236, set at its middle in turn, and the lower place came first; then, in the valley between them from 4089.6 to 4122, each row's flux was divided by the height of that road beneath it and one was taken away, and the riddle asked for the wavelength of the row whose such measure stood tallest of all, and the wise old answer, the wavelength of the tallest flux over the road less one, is 4091.96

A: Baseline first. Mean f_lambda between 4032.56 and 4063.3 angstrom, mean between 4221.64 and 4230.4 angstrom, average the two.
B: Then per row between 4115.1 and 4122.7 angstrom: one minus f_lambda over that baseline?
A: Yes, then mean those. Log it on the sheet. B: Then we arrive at 0.10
